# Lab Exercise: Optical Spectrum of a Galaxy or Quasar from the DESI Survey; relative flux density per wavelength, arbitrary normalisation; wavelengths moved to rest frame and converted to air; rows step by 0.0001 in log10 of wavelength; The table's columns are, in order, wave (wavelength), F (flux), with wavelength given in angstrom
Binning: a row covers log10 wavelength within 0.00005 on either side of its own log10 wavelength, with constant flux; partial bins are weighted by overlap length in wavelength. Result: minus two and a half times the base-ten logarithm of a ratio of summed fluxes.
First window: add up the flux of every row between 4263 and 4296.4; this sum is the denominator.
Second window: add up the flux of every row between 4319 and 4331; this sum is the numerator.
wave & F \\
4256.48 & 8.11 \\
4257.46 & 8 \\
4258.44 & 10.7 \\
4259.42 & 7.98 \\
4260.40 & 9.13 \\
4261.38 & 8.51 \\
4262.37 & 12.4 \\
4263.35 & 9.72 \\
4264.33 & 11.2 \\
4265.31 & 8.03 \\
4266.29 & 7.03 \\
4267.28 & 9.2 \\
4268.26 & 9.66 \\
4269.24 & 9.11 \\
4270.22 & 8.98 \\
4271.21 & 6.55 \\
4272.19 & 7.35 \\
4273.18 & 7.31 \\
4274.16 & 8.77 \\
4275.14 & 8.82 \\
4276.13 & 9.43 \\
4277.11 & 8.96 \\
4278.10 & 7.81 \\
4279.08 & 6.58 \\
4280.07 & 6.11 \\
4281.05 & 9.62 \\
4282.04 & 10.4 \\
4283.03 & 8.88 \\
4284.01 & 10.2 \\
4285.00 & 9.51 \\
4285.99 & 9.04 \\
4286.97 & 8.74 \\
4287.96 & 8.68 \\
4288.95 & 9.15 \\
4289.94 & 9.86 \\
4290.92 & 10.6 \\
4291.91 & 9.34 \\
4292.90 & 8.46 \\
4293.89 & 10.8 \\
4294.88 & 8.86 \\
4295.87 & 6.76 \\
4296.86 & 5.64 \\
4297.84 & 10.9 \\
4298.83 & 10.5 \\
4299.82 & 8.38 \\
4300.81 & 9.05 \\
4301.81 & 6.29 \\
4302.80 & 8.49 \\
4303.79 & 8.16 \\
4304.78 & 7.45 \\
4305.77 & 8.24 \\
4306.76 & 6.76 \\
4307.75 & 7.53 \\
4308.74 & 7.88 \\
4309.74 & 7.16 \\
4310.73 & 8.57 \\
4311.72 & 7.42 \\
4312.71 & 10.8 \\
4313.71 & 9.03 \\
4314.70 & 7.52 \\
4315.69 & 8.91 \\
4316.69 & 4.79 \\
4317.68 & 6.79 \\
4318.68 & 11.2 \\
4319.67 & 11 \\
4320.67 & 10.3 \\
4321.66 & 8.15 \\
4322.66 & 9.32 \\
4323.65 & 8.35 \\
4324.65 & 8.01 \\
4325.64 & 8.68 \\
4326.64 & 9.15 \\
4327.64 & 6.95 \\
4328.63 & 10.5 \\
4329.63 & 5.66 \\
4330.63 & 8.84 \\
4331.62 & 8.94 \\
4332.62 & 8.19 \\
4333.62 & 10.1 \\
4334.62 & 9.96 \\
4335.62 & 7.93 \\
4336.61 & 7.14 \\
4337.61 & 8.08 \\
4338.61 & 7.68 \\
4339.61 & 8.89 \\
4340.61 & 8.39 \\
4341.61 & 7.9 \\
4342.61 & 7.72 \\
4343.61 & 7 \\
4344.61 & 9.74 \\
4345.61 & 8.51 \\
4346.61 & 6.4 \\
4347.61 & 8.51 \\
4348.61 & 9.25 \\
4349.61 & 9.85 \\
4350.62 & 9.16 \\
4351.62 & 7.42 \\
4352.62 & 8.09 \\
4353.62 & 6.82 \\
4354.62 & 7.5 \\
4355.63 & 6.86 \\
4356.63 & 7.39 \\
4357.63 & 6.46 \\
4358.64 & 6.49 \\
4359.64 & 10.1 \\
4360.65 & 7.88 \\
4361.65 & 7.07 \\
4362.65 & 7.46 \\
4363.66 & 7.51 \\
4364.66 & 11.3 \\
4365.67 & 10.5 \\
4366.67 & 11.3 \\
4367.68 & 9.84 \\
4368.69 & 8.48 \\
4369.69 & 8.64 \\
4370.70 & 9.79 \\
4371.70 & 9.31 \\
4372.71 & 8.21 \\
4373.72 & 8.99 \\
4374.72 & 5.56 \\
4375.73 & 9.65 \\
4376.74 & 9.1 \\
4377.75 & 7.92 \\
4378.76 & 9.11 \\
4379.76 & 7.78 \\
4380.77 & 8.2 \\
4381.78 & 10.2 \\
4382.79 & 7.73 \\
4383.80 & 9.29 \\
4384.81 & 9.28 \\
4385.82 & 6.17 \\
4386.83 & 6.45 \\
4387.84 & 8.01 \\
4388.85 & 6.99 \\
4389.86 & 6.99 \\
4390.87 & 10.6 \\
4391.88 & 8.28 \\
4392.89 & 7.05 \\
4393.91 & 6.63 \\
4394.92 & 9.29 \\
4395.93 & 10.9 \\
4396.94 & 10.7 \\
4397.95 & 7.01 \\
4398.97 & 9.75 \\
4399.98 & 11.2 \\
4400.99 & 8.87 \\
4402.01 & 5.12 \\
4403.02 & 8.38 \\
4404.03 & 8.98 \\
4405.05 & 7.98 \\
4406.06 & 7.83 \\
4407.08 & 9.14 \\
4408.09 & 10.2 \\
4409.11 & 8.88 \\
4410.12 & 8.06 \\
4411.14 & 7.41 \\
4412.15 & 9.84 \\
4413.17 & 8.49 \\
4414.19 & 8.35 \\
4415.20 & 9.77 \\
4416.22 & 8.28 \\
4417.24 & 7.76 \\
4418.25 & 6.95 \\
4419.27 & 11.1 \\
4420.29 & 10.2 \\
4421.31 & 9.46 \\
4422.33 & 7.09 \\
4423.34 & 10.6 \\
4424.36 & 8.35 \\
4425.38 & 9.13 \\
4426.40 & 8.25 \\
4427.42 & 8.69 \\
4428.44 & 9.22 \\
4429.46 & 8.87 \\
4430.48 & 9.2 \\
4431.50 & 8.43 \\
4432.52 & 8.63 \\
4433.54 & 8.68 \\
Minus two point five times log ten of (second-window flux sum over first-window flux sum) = 1.1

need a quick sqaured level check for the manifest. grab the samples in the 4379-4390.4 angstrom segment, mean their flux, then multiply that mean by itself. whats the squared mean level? 63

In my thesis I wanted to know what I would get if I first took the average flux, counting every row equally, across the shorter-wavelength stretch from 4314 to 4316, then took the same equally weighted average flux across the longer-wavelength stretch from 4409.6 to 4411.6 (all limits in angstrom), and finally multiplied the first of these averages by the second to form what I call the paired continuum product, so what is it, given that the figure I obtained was 64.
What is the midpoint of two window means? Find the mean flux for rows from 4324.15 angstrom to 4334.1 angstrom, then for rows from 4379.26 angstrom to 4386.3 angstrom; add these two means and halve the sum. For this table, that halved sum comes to 8.44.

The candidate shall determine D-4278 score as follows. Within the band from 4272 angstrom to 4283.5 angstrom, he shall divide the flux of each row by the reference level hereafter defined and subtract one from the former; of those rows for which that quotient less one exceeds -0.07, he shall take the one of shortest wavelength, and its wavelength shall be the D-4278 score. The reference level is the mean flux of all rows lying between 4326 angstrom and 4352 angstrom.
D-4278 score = 4274.16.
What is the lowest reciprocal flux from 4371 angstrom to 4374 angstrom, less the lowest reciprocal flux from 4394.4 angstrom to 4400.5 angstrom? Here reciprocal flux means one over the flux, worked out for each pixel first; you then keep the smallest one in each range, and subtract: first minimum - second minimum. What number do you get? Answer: 0.018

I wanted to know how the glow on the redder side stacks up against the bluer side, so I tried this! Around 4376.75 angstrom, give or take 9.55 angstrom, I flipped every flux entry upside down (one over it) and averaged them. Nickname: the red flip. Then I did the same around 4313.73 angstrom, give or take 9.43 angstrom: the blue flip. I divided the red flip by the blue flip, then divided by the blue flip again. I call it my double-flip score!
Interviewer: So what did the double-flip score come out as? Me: 7.7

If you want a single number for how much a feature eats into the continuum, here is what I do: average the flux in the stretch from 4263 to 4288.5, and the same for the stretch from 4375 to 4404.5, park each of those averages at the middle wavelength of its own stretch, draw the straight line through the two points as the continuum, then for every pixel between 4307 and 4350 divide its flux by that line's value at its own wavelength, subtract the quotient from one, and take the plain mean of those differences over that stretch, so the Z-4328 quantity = 0.017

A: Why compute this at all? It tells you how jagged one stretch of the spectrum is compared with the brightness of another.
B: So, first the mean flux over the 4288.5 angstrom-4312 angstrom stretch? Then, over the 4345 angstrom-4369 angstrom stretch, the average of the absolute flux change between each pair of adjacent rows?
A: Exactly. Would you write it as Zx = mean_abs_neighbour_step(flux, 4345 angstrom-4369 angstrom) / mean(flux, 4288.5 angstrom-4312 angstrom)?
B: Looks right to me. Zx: 0.14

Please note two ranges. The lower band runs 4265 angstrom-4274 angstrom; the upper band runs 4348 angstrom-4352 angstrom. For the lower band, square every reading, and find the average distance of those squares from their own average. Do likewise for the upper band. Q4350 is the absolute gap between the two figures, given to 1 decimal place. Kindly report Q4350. 3.4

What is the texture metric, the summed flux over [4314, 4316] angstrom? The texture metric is 16.4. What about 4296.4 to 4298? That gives 16.5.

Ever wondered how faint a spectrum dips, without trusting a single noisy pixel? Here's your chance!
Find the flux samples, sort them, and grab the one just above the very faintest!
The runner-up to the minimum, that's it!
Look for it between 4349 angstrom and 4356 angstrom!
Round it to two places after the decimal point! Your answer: 6.86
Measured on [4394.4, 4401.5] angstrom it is 8.87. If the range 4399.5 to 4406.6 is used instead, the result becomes 7.83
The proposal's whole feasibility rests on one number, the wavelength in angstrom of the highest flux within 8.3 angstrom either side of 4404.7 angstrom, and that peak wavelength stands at 4399.98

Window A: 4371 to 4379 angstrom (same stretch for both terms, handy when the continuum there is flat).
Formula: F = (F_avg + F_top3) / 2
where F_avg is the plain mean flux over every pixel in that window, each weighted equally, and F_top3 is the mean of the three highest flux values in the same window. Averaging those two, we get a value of 8.9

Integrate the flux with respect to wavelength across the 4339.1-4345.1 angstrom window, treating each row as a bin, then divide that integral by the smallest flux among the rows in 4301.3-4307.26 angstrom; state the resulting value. 7.9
